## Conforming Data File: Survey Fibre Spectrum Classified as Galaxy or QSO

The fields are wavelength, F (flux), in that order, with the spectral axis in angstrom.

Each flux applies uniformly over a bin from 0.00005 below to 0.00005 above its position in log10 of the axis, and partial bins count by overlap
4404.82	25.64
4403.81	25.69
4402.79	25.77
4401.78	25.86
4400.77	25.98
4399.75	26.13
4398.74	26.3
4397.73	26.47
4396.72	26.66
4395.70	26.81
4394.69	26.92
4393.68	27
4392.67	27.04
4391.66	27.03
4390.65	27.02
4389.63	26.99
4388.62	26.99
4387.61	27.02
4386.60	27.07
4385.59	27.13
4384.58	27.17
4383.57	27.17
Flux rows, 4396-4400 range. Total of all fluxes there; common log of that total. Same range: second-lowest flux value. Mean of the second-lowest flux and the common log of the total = 14.2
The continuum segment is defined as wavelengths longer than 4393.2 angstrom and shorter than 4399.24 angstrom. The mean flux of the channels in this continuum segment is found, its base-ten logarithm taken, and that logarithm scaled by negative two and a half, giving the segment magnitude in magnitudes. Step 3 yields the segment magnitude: -3.57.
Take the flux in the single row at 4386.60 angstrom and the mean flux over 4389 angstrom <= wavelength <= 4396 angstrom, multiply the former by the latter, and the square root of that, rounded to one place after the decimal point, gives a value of 27.0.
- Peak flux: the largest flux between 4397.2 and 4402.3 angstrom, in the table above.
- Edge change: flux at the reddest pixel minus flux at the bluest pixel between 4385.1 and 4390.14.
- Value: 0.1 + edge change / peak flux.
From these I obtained 0.0947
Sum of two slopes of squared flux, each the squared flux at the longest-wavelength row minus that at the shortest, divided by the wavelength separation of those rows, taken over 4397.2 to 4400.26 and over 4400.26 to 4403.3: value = -14.2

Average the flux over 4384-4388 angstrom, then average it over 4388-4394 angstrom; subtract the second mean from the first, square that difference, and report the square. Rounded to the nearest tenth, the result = 0.0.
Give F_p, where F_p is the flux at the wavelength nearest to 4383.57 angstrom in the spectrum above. 27.17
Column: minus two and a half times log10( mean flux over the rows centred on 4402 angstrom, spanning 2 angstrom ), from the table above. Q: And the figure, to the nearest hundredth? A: -3.53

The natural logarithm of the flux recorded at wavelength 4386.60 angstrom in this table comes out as 3.30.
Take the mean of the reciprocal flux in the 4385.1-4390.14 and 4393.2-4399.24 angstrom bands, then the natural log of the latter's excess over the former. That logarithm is -7.6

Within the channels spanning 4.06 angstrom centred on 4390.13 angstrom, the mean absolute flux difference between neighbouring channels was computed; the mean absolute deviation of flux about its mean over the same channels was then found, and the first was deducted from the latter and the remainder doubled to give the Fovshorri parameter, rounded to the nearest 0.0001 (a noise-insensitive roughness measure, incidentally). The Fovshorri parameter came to 0.0083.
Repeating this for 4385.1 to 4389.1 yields 0.0017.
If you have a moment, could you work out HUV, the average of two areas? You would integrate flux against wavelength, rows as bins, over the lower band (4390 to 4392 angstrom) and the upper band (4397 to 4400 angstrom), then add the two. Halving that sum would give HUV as 67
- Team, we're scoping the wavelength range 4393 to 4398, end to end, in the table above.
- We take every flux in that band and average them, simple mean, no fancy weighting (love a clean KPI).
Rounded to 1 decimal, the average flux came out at 26.8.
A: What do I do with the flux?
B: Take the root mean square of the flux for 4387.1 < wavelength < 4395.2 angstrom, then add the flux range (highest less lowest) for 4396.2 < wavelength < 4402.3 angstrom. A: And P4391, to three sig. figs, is 27.8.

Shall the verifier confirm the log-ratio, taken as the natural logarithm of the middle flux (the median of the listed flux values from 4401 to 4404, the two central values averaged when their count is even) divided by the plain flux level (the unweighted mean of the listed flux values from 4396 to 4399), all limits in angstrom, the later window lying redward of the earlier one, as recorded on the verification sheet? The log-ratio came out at -0.03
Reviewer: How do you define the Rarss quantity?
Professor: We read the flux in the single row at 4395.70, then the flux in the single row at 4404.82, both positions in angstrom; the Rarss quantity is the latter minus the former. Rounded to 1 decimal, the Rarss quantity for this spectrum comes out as -1.2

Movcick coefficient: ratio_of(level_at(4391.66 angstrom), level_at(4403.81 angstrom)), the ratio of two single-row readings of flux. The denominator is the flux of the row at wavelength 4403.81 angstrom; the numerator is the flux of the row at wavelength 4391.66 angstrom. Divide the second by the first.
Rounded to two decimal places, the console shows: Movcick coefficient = 1.05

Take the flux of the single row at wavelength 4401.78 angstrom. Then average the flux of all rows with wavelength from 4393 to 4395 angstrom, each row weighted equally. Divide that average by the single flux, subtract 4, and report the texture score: -2.96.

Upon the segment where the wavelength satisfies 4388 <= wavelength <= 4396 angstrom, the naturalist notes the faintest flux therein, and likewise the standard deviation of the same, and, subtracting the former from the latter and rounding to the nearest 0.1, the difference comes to -26.7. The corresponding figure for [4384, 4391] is -26.9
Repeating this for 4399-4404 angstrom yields -25.5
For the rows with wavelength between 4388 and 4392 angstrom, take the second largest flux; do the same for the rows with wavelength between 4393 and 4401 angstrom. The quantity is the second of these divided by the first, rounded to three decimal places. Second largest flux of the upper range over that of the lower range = 0.996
